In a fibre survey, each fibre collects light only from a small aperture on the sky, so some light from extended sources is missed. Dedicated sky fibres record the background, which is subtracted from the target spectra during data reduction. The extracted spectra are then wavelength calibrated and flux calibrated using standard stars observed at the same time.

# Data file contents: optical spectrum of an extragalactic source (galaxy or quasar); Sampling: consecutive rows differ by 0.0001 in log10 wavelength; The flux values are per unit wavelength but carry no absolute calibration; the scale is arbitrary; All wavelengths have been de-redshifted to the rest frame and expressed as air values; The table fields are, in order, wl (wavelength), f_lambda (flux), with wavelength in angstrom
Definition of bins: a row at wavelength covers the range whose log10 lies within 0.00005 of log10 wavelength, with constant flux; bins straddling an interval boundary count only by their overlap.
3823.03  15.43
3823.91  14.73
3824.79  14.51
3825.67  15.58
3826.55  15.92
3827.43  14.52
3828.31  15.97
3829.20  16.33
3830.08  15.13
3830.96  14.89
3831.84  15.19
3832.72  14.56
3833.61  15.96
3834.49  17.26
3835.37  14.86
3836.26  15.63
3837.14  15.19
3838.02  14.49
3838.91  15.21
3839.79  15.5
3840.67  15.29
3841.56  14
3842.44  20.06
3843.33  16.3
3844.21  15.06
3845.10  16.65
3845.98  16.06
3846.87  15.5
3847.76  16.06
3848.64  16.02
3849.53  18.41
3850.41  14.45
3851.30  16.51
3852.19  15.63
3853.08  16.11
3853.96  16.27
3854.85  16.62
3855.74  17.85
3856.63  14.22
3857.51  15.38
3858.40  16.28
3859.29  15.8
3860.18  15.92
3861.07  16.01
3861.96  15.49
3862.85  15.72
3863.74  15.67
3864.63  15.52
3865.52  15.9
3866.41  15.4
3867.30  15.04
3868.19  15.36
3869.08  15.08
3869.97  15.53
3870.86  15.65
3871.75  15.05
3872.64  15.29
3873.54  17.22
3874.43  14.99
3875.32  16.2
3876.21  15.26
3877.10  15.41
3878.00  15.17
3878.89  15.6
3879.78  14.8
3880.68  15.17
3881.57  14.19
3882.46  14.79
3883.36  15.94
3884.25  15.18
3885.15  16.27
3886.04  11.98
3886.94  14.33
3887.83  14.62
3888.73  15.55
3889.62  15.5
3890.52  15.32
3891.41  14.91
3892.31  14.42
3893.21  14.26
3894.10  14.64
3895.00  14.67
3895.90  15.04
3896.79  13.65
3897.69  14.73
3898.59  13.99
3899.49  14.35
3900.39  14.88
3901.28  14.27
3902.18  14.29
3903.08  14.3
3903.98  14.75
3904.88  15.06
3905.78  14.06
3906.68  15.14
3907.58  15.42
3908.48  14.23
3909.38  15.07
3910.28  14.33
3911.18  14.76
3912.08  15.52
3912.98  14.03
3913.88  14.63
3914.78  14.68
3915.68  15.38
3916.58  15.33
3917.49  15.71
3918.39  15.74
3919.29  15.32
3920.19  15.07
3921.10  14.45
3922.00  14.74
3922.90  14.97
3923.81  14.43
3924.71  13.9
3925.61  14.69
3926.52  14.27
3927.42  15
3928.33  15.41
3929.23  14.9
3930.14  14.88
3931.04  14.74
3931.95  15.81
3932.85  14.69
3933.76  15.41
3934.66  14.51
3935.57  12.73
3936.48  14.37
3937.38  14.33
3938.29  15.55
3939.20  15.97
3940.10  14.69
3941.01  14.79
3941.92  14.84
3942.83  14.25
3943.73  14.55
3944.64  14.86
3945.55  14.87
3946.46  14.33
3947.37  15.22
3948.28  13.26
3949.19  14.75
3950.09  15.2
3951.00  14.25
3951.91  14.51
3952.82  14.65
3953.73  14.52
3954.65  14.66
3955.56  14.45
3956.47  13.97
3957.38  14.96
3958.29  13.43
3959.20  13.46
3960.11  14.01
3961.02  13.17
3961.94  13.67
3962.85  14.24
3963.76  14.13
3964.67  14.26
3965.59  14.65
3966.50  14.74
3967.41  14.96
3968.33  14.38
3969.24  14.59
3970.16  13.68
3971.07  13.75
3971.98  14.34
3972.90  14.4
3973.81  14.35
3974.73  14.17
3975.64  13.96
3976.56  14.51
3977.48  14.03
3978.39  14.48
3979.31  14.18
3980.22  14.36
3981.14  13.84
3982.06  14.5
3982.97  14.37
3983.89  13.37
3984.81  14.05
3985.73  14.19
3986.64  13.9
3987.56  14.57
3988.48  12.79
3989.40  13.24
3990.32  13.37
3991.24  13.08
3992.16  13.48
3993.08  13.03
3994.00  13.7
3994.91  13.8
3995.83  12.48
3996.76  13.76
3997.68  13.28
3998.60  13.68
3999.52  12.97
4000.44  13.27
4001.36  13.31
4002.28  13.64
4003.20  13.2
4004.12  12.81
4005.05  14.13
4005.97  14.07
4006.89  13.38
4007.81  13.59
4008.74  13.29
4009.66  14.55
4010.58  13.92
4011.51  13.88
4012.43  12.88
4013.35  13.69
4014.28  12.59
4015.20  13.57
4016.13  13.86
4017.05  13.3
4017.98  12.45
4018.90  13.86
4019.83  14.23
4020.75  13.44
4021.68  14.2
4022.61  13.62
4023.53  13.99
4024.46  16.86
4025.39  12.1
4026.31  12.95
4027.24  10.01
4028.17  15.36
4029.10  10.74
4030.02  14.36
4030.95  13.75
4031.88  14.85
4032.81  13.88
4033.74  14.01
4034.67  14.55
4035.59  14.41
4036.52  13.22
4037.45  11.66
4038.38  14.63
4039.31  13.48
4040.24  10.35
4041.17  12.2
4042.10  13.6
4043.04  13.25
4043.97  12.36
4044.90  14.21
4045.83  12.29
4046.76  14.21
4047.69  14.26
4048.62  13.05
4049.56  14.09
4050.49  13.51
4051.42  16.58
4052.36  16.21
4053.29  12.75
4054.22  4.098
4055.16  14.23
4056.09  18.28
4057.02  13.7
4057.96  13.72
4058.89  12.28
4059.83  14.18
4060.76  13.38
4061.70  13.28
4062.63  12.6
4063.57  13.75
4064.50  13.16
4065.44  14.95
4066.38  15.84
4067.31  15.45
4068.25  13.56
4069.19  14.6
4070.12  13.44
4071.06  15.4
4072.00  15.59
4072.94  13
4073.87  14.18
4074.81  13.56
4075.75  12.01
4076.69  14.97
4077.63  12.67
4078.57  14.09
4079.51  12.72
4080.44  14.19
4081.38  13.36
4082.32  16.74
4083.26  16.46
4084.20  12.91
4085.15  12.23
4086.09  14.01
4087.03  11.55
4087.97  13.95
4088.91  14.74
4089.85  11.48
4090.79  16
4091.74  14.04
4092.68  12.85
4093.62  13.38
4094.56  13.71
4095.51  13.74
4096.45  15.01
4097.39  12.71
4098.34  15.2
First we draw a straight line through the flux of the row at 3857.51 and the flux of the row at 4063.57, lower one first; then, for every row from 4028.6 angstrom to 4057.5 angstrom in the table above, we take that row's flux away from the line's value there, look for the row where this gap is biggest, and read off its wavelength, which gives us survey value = 4054.22 angstrom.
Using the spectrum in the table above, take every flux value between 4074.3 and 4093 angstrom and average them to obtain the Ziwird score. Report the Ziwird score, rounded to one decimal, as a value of 13.7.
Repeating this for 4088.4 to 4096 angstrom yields 13.7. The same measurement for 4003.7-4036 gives 13.6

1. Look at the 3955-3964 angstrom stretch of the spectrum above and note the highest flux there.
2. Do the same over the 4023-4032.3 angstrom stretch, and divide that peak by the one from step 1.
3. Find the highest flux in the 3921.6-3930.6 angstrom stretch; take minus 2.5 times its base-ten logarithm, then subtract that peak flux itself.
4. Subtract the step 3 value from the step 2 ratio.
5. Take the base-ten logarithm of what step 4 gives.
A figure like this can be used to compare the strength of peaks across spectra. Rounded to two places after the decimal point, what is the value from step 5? 1.29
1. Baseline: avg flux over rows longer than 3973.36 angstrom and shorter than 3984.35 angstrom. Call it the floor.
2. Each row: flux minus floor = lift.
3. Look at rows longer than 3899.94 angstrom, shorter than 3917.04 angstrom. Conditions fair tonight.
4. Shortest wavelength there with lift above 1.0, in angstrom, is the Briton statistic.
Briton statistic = 3907.58 angstrom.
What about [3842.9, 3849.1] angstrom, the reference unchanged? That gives 3843.33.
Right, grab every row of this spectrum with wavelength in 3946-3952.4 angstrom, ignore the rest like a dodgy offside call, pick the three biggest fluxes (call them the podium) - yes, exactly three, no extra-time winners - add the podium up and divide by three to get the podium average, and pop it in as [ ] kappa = 15.06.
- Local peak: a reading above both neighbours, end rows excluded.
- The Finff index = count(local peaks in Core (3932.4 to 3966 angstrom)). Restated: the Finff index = 12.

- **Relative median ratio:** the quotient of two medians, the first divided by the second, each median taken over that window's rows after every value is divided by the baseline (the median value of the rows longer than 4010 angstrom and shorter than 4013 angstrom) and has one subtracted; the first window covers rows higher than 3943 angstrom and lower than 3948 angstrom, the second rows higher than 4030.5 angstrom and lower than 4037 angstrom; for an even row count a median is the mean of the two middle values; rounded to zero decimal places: 8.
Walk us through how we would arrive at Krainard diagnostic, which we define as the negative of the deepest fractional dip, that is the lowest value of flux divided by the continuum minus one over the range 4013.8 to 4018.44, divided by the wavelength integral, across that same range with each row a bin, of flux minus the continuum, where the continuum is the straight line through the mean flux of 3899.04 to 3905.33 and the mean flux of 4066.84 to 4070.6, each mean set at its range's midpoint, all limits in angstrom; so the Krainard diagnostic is -0.024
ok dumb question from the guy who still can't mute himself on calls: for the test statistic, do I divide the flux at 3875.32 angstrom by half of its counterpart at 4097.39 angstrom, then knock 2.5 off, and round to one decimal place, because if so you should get 0.0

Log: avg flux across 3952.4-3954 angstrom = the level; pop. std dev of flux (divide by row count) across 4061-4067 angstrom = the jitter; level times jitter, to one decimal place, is 16.3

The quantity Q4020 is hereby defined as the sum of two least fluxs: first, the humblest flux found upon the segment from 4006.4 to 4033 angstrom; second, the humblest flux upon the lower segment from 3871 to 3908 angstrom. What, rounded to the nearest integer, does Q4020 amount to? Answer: 22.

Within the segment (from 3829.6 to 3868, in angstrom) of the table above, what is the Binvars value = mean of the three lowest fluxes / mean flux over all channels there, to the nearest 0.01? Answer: 0.90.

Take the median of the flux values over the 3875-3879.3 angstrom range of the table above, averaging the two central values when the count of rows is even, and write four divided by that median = 0.260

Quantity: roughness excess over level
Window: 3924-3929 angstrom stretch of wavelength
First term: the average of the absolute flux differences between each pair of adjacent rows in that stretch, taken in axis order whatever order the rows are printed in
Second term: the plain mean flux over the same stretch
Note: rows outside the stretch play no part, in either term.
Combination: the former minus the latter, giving -14.1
